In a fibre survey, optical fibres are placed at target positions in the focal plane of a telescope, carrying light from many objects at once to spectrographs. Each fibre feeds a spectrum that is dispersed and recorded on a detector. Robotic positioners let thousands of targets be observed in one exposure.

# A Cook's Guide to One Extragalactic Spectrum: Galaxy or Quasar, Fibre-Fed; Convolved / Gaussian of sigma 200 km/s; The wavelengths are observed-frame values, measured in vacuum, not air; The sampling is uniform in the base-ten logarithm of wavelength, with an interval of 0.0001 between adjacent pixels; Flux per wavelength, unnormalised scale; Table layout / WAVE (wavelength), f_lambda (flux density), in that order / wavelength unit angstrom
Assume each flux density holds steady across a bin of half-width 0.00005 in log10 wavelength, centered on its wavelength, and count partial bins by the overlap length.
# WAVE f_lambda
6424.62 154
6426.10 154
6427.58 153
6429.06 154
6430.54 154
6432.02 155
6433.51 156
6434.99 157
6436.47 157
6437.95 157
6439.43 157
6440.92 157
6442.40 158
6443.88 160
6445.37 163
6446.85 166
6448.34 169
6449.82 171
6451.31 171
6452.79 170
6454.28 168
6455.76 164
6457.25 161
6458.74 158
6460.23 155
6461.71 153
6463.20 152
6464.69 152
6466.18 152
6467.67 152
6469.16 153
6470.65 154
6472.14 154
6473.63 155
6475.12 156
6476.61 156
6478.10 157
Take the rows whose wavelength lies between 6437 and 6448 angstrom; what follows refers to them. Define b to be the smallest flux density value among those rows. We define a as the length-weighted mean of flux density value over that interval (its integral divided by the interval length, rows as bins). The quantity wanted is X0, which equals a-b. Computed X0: 3.0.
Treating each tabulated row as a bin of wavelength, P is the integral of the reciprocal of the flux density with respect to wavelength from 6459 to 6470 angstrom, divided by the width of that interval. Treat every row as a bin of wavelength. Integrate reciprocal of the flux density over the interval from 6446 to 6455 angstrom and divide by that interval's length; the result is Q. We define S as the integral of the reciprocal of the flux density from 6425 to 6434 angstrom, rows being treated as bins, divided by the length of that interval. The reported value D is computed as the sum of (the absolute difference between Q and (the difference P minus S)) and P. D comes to 0.0124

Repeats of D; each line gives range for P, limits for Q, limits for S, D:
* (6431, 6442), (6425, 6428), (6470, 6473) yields 0.0130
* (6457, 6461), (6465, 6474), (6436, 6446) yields 0.0128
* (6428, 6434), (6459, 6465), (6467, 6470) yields 0.0131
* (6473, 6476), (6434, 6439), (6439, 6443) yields 0.0127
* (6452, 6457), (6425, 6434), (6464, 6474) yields 0.0130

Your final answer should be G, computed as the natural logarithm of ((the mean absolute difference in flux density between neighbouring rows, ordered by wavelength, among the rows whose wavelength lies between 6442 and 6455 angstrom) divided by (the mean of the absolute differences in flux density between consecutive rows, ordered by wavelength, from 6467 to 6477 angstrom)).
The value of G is 1.1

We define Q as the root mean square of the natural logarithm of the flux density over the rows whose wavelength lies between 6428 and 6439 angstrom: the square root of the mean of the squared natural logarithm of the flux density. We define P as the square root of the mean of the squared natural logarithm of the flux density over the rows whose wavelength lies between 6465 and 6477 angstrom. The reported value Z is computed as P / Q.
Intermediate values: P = 5.04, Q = 5.048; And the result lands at 1.00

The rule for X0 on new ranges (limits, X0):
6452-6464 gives 8.2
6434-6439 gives 0.2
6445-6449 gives 3.2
